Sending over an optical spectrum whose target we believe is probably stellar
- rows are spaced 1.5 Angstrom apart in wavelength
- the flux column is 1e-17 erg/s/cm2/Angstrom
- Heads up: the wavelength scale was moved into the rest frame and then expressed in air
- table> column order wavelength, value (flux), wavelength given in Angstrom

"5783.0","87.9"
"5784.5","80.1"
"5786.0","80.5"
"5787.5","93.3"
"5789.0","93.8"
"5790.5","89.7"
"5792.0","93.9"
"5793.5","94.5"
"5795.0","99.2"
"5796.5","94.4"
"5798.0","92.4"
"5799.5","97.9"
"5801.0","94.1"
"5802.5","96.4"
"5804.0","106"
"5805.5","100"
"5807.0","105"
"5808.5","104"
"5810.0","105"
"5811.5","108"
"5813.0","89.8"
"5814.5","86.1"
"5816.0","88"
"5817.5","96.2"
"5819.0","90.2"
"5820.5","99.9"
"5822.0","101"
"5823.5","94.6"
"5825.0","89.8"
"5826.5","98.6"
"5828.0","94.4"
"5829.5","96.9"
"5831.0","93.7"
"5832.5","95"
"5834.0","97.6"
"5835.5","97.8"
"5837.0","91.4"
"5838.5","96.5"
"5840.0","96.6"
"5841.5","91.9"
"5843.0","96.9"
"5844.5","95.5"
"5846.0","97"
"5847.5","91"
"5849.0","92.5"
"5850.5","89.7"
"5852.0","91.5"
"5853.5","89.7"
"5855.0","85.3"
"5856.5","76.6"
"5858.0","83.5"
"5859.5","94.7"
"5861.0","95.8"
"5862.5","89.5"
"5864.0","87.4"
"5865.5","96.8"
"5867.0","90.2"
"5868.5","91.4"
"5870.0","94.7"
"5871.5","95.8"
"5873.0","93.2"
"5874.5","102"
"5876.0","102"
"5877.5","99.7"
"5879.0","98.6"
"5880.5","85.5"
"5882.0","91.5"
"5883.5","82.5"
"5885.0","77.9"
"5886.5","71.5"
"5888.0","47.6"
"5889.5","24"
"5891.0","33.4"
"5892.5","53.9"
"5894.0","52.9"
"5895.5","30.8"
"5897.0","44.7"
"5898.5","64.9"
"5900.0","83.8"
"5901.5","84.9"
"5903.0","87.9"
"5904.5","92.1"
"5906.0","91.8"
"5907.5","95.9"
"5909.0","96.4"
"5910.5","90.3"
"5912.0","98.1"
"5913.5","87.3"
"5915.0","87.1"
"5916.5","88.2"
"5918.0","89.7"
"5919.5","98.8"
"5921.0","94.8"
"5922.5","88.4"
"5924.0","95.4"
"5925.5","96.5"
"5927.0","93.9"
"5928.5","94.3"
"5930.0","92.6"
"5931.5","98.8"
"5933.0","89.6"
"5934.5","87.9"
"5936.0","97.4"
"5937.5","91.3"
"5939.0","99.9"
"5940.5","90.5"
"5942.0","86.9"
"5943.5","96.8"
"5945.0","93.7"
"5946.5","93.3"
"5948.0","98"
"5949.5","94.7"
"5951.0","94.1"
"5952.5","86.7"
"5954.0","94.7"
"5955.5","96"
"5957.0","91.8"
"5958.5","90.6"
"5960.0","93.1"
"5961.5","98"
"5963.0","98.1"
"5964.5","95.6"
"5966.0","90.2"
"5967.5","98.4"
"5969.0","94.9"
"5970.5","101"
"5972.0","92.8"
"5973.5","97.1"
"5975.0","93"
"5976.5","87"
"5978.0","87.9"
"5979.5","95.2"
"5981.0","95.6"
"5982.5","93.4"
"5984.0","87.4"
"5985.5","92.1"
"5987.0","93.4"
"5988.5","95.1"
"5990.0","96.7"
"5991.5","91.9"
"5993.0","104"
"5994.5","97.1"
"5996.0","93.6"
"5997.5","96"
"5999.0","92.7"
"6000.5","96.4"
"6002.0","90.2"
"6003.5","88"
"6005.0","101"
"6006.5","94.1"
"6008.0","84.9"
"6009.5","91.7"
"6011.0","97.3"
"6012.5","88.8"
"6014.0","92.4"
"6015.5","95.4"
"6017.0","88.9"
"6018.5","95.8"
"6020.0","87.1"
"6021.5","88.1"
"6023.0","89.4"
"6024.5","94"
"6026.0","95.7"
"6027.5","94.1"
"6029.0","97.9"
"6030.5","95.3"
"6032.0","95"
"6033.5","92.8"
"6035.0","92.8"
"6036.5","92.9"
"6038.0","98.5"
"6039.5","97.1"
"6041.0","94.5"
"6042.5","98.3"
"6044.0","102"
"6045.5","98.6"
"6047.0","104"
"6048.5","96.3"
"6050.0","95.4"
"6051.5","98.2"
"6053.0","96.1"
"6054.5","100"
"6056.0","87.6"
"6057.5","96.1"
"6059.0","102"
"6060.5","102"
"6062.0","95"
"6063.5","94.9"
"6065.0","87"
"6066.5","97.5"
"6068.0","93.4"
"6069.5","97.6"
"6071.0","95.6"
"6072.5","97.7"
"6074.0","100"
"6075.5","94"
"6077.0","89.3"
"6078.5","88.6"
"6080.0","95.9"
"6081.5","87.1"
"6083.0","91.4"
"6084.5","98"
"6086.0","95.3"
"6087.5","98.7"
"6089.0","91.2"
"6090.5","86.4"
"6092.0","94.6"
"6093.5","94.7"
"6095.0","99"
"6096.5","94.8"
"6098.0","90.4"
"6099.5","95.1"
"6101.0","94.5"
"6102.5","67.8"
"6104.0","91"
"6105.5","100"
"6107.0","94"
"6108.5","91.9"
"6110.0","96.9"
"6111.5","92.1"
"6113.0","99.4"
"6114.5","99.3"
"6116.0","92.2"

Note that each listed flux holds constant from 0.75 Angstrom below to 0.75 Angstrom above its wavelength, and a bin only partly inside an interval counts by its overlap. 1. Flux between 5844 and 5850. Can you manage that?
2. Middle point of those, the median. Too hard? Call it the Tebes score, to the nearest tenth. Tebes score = 94.0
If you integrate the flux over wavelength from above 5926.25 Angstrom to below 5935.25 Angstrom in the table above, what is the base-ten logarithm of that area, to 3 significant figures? 2.92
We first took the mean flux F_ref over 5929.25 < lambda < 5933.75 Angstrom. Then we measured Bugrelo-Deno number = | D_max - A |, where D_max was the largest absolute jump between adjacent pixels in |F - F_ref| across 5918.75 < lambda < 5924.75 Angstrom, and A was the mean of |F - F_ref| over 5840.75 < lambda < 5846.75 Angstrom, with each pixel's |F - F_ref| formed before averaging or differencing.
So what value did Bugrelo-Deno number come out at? 1.6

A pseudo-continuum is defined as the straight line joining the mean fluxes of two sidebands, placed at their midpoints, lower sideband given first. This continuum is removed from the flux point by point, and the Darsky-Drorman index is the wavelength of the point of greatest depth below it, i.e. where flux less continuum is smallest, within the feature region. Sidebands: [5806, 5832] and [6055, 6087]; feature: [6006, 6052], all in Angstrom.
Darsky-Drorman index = 6008.0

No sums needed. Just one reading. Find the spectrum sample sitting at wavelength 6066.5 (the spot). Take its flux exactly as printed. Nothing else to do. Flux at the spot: 97.5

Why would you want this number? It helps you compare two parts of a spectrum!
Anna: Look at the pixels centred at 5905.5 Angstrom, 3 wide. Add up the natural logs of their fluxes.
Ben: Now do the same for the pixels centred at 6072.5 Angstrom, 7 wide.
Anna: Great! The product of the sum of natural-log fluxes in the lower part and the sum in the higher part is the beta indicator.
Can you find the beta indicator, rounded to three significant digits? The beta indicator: 207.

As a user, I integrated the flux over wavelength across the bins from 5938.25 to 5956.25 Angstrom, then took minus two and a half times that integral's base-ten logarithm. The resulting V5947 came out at -8.07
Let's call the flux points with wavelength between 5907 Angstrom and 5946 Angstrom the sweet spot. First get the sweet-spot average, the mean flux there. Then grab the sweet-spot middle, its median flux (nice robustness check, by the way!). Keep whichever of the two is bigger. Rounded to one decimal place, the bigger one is 93.8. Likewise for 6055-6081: 95.6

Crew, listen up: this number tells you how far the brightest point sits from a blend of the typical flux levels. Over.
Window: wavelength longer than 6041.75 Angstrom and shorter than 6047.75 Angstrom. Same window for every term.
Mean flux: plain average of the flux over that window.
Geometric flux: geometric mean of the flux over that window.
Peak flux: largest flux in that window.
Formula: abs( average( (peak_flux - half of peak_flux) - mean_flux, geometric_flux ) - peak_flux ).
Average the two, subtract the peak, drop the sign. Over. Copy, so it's 78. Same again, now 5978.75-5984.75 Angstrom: 72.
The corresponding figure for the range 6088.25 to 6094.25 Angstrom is 71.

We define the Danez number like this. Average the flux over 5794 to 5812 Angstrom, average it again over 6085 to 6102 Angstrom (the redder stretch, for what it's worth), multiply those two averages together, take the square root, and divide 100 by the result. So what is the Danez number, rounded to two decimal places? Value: 1.03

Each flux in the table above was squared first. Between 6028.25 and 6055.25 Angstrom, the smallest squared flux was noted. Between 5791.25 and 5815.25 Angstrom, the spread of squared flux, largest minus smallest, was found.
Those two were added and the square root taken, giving 113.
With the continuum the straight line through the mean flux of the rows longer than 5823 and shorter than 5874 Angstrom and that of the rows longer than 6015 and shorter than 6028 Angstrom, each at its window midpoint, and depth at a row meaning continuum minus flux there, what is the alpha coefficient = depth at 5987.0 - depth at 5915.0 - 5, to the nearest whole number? -12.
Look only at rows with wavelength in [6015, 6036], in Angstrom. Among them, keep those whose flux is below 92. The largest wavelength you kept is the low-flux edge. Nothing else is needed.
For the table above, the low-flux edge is 6023.0 Angstrom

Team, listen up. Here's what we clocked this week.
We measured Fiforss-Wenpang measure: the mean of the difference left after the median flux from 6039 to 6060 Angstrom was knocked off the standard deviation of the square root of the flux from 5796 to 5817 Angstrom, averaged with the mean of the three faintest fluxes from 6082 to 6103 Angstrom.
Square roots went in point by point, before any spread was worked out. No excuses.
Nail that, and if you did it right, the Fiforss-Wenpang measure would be -7.9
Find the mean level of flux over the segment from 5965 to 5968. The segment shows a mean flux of 94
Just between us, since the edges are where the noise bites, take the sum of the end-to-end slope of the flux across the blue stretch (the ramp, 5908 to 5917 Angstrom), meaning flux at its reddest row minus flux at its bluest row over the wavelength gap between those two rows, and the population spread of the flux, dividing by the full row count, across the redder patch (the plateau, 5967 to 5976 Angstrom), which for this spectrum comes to 1.9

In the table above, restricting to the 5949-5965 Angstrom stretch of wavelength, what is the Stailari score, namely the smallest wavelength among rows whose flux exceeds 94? 5949.5 Angstrom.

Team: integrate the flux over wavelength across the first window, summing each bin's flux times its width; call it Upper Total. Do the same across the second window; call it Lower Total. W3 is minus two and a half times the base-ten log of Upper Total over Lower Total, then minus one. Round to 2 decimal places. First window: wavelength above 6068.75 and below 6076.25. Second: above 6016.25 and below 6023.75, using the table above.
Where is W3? -1.08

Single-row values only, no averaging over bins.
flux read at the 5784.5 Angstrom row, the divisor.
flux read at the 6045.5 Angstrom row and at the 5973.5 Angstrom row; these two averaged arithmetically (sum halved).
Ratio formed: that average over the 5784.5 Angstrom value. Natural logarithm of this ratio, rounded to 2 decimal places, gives 0.20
